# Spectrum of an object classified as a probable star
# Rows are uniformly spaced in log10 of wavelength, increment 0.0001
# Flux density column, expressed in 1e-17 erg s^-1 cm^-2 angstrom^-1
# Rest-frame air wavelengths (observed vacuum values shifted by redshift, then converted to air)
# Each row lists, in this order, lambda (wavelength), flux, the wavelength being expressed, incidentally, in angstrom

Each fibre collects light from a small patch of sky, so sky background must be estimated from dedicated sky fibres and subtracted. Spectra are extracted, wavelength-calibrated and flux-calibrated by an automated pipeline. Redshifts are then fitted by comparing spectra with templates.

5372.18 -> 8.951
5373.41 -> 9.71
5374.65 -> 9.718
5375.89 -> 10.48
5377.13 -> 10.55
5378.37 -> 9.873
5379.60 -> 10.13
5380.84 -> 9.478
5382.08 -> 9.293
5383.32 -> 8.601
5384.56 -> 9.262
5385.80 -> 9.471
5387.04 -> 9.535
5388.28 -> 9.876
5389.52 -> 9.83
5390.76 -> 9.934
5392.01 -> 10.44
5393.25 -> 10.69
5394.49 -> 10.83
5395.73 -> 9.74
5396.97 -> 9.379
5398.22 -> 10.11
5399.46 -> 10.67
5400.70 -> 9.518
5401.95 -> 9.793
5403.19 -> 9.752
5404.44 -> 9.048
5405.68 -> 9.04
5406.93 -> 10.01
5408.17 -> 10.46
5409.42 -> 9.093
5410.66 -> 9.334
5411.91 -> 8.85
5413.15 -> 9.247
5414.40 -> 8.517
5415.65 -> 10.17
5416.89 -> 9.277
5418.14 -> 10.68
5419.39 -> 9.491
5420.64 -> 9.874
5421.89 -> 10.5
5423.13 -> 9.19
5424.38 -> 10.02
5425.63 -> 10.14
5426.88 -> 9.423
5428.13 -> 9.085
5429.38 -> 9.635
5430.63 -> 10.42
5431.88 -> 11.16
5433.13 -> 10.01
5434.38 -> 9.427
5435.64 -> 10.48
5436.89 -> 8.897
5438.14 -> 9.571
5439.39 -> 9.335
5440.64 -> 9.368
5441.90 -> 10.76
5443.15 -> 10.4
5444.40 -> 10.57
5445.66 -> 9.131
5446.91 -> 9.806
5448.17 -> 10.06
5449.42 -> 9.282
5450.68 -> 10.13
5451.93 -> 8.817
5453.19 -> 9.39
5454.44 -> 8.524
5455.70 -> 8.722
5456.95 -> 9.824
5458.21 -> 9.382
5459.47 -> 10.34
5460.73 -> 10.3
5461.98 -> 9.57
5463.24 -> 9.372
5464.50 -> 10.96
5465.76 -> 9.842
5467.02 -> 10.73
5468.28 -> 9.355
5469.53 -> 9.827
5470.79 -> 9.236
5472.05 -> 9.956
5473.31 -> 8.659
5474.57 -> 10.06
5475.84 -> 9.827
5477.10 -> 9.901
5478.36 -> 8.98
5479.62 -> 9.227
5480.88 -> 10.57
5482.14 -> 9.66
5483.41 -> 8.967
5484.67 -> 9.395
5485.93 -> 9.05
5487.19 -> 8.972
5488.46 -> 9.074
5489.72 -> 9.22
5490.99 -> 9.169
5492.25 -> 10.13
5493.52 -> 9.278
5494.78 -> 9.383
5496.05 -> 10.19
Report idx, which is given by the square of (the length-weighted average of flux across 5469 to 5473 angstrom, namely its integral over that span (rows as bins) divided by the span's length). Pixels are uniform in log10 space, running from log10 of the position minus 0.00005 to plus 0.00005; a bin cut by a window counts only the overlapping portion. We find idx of 92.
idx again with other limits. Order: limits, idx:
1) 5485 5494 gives 86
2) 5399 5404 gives 97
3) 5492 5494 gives 93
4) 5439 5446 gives 99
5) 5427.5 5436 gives 100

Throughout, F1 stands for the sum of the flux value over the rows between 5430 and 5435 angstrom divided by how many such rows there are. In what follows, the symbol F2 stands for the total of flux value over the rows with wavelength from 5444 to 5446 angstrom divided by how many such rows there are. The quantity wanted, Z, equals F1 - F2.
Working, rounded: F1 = 10.3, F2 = 9.9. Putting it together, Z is 0.4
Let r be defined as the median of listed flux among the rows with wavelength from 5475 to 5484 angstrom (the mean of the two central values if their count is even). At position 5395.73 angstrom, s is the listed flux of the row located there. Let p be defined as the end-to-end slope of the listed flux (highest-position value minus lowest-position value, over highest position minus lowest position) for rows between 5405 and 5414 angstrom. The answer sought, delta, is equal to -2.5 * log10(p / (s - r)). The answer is 1.2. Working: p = 0.03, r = 9.66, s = 9.74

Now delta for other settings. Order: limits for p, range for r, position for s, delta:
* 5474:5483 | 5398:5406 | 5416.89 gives 2.4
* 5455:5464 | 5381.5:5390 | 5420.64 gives 1.7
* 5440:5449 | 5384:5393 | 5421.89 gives 2.2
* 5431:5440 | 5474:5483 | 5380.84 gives 0.4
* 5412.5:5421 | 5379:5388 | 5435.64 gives 2.7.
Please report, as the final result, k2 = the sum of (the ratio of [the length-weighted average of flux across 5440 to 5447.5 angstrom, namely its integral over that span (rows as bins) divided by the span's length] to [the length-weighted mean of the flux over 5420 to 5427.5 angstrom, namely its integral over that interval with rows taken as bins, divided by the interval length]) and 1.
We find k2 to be 2.01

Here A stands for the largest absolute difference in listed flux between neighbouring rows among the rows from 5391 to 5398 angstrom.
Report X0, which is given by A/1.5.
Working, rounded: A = 1.09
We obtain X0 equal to 0.73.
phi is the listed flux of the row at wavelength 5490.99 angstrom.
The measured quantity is 9.169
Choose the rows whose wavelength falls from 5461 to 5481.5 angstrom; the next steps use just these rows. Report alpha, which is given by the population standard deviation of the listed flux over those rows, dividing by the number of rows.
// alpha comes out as 0.609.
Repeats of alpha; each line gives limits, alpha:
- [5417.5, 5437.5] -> 0.618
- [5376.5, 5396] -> 0.570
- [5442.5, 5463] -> 0.619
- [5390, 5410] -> 0.578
